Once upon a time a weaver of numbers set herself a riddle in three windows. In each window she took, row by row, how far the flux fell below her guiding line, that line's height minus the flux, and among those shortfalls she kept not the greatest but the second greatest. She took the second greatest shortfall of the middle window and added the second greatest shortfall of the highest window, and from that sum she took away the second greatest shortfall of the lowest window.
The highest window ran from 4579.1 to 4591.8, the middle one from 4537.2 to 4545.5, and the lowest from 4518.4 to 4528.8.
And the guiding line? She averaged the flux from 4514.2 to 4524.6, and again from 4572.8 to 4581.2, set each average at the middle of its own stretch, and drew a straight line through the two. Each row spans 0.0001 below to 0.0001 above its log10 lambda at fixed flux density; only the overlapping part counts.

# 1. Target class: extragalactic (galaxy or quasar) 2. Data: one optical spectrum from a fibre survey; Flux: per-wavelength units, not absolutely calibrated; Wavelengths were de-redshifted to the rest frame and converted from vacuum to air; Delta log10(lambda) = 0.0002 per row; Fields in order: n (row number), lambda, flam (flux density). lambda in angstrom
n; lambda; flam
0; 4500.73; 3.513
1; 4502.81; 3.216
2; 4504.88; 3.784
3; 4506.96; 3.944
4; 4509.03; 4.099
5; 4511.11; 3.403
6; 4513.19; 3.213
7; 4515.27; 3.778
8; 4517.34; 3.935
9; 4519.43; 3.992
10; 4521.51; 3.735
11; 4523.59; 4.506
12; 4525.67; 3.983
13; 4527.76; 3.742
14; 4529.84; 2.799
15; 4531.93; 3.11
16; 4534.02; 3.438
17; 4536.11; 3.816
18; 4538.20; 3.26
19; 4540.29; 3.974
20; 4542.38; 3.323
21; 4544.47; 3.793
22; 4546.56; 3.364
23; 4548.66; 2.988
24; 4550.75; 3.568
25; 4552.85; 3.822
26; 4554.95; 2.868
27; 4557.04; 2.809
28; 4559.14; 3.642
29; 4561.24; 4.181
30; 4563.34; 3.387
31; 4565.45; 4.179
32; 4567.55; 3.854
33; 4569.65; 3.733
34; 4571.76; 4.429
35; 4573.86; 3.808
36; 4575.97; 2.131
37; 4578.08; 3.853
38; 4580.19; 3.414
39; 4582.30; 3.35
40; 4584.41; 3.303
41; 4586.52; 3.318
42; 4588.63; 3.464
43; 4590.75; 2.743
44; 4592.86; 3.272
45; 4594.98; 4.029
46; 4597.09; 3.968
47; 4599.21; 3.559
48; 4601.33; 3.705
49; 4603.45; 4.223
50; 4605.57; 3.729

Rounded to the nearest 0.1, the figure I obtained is 0.2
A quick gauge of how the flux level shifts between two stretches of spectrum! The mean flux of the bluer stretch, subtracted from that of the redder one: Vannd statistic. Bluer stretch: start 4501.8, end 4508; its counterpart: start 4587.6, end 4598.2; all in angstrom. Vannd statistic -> -0.2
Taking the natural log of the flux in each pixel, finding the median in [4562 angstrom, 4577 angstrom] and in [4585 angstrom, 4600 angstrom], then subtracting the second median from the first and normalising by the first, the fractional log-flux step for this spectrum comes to 0.071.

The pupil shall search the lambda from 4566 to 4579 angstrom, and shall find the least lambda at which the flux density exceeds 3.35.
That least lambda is 4567.55 angstrom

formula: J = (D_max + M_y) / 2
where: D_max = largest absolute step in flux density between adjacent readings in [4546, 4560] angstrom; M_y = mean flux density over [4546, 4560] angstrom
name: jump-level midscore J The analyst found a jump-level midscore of 2.12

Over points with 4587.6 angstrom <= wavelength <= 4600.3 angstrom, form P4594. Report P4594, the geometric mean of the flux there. 3.48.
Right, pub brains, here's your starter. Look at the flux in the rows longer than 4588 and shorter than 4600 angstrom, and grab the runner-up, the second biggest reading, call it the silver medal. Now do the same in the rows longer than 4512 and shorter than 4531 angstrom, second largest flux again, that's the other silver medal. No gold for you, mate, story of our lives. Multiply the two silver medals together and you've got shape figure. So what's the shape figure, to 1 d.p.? 15.8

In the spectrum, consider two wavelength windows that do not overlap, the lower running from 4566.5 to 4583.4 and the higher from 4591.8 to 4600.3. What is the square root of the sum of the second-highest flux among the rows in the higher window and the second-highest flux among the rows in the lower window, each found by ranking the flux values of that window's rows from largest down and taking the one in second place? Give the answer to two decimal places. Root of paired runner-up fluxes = 2.80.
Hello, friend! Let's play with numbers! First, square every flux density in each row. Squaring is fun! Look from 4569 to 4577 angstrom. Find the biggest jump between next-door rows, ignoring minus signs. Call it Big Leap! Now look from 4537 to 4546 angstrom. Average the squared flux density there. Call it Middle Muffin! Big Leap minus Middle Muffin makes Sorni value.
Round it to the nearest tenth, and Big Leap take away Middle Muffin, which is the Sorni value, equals -3.0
